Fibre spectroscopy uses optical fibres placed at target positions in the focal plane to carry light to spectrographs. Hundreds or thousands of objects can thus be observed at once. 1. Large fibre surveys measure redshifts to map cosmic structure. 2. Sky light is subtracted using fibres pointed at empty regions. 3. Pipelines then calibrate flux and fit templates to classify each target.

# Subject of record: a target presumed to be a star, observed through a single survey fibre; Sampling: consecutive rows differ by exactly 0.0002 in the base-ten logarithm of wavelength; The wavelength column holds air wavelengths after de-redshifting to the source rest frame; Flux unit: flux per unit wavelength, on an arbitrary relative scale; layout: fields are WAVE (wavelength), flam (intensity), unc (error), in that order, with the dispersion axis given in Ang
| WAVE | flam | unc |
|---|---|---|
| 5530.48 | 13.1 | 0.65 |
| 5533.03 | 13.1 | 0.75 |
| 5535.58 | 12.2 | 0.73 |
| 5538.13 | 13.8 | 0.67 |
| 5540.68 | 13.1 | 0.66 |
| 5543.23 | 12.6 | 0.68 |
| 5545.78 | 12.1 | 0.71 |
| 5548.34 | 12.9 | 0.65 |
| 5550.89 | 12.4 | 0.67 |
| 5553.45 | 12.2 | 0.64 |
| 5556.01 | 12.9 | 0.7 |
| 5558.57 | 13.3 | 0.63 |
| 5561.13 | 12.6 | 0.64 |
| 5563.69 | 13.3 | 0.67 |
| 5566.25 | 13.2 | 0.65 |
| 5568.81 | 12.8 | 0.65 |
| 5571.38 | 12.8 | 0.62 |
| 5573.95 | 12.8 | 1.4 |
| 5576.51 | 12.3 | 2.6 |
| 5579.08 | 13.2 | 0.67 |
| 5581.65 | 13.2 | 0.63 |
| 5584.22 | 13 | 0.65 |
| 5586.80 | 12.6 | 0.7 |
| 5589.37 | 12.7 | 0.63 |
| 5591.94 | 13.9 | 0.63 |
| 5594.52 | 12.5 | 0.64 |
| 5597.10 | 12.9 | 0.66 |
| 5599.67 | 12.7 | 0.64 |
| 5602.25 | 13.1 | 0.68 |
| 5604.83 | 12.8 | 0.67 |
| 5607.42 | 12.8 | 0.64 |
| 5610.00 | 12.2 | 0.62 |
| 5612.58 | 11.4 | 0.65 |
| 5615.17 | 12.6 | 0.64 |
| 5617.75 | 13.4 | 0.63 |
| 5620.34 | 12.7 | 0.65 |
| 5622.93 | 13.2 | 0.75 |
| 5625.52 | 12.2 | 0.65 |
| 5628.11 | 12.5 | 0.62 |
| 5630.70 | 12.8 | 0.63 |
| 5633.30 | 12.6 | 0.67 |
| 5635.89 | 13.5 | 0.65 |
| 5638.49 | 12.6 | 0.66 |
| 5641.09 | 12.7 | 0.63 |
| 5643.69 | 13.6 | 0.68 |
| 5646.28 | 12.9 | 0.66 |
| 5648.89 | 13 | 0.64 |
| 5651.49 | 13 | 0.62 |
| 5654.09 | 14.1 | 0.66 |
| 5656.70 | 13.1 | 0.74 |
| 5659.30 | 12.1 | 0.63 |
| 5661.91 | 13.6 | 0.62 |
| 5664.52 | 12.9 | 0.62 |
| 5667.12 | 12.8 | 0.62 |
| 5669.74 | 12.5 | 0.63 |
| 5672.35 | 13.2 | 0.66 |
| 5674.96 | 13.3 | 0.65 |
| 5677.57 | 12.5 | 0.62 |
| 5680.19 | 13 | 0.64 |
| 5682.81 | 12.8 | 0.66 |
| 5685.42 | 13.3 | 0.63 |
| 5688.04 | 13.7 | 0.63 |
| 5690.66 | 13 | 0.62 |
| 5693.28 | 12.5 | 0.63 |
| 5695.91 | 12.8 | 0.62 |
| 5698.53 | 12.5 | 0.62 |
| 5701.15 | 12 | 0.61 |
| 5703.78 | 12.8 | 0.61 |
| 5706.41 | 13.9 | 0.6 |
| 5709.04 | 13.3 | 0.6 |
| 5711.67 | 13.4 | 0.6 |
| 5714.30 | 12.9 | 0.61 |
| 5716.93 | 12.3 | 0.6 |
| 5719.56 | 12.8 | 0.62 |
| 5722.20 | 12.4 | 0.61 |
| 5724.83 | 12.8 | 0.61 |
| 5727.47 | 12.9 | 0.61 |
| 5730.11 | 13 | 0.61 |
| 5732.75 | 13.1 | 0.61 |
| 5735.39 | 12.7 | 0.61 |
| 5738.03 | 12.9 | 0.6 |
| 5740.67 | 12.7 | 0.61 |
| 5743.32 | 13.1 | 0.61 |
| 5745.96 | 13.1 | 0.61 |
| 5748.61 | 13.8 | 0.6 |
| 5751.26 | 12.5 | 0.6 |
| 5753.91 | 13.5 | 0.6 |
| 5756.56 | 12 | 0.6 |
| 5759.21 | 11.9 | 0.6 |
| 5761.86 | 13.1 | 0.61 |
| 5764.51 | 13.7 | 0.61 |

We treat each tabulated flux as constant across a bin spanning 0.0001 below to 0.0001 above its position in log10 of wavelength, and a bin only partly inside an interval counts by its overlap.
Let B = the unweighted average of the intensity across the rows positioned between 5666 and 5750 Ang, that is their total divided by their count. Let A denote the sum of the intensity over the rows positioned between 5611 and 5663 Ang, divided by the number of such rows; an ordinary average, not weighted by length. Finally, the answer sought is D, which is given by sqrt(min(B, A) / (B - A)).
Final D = 16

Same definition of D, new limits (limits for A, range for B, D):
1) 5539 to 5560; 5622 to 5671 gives 7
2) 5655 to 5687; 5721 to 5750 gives 21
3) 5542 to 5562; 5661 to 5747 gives 6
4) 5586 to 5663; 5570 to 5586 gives 23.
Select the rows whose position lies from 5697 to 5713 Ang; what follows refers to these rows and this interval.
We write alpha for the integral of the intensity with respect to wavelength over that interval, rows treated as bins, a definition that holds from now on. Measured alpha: 208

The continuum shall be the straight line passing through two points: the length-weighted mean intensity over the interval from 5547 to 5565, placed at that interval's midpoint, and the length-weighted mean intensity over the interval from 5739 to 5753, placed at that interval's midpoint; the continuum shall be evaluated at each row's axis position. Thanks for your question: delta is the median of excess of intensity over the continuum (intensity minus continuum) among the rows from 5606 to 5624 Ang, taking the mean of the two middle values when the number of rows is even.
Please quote -0.18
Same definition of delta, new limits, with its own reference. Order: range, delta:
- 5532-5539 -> 0.33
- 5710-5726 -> -0.22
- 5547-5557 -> -0.14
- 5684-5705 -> -0.19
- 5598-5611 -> -0.07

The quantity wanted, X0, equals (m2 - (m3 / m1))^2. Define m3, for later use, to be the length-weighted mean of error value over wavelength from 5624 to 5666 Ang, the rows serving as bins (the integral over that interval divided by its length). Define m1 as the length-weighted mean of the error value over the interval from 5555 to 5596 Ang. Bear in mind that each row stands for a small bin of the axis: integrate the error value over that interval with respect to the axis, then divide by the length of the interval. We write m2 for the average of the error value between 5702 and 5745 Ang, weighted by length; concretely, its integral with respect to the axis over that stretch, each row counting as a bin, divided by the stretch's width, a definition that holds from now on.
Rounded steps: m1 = 0.82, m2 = 0.61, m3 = 0.649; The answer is 0.03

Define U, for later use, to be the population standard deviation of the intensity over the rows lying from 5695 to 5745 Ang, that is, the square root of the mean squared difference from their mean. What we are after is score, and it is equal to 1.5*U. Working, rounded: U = 0.41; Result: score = 0.612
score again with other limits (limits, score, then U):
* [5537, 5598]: 0.662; 0.44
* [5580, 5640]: 0.737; 0.49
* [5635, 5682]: 0.701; 0.47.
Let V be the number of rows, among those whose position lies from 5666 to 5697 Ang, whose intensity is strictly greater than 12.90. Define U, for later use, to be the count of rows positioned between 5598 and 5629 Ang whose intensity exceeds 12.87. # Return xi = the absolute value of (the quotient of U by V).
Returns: 0.50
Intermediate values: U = 3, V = 6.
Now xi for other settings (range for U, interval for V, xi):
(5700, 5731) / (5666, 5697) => 1.00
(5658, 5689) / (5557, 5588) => 1.17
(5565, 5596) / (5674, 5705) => 1.00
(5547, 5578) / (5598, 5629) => 1.67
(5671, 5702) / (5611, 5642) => 2.00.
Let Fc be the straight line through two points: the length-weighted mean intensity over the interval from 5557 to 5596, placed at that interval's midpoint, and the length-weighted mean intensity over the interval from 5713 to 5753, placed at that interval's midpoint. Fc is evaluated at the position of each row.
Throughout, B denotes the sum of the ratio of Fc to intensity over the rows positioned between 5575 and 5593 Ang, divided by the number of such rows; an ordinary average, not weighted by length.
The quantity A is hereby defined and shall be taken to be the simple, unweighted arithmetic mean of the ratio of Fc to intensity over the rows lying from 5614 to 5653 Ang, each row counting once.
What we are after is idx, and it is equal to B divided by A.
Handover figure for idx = 0.99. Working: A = 1.00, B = 1.00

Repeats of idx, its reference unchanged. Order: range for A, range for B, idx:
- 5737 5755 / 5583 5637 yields 1.03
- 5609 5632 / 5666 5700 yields 0.97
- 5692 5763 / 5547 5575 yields 1.01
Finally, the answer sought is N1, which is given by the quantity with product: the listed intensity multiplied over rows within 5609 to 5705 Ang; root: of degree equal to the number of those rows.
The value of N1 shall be 12.8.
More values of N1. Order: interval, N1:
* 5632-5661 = 13.0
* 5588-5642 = 12.7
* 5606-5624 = 12.6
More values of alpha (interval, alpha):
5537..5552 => 192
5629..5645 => 207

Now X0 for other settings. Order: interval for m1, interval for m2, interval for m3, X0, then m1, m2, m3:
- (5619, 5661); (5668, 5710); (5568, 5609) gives 0.38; 0.66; 0.63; 0.819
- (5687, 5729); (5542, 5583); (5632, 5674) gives 0.05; 0.61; 0.83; 0.649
